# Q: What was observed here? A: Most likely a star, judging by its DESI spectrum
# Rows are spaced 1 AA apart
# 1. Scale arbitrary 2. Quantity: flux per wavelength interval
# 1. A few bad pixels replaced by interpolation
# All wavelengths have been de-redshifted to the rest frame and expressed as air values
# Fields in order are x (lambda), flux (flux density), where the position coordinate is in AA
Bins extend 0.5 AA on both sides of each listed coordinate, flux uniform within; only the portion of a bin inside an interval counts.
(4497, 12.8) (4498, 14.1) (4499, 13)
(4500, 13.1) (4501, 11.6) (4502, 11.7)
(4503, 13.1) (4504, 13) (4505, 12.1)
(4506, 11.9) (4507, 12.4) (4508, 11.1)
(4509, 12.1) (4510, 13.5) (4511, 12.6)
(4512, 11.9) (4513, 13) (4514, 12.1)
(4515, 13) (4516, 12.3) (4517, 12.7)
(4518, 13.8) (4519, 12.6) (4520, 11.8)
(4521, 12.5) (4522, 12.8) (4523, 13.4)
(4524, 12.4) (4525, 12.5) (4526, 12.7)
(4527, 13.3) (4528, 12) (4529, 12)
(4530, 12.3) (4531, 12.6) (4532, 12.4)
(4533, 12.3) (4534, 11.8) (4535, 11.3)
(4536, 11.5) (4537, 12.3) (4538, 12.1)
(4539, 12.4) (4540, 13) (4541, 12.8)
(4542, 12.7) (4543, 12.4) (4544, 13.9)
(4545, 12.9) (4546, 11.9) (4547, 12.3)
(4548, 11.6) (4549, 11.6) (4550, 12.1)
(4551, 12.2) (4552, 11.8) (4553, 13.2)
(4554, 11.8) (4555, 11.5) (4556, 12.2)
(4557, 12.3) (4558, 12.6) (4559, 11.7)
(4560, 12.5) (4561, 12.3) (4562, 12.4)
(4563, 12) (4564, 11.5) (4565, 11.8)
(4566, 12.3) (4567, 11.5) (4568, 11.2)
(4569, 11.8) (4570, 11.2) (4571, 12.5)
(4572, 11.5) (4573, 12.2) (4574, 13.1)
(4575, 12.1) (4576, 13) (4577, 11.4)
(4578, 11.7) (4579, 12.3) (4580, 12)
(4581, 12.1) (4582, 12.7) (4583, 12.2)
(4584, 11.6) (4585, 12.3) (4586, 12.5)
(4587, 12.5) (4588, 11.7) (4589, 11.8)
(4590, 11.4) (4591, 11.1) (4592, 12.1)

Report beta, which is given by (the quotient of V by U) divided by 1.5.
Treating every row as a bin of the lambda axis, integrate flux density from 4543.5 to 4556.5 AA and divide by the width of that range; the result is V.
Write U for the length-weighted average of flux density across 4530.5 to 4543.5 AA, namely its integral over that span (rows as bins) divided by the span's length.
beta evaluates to 0.66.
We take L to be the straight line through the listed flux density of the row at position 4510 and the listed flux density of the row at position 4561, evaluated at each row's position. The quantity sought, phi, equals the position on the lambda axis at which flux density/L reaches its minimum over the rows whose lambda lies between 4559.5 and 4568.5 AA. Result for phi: 4568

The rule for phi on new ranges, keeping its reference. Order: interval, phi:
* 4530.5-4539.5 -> 4535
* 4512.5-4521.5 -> 4520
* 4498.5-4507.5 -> 4501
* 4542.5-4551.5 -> 4548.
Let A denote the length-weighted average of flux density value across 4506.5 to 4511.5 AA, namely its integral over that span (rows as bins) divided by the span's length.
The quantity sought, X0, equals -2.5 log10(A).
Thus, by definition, -2.73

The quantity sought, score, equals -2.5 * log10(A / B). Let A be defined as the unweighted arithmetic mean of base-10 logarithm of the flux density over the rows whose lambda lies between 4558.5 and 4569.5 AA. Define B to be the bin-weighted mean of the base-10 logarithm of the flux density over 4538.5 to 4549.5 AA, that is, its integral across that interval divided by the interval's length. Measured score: 0.021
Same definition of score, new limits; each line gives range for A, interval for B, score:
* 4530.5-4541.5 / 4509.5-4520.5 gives 0.015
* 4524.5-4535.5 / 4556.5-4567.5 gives -0.007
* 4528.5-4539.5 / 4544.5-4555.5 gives 0.000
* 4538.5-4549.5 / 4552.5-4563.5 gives -0.009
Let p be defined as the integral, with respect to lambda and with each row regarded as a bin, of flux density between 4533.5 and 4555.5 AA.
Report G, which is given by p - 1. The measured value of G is 268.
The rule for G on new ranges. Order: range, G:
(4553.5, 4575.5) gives 263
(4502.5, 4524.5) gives 275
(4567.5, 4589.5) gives 264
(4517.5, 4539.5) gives 272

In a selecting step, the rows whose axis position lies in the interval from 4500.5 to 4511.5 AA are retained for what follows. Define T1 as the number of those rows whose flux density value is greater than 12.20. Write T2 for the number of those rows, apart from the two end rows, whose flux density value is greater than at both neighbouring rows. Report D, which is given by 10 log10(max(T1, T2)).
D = 7.0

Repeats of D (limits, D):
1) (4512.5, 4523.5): 9.5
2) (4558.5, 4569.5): 6.0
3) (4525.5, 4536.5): 7.8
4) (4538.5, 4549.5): 9.0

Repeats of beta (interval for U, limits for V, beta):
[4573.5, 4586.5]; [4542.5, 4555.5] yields 0.67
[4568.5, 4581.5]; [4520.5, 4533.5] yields 0.69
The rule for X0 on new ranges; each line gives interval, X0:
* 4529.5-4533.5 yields -2.73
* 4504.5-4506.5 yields -2.70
